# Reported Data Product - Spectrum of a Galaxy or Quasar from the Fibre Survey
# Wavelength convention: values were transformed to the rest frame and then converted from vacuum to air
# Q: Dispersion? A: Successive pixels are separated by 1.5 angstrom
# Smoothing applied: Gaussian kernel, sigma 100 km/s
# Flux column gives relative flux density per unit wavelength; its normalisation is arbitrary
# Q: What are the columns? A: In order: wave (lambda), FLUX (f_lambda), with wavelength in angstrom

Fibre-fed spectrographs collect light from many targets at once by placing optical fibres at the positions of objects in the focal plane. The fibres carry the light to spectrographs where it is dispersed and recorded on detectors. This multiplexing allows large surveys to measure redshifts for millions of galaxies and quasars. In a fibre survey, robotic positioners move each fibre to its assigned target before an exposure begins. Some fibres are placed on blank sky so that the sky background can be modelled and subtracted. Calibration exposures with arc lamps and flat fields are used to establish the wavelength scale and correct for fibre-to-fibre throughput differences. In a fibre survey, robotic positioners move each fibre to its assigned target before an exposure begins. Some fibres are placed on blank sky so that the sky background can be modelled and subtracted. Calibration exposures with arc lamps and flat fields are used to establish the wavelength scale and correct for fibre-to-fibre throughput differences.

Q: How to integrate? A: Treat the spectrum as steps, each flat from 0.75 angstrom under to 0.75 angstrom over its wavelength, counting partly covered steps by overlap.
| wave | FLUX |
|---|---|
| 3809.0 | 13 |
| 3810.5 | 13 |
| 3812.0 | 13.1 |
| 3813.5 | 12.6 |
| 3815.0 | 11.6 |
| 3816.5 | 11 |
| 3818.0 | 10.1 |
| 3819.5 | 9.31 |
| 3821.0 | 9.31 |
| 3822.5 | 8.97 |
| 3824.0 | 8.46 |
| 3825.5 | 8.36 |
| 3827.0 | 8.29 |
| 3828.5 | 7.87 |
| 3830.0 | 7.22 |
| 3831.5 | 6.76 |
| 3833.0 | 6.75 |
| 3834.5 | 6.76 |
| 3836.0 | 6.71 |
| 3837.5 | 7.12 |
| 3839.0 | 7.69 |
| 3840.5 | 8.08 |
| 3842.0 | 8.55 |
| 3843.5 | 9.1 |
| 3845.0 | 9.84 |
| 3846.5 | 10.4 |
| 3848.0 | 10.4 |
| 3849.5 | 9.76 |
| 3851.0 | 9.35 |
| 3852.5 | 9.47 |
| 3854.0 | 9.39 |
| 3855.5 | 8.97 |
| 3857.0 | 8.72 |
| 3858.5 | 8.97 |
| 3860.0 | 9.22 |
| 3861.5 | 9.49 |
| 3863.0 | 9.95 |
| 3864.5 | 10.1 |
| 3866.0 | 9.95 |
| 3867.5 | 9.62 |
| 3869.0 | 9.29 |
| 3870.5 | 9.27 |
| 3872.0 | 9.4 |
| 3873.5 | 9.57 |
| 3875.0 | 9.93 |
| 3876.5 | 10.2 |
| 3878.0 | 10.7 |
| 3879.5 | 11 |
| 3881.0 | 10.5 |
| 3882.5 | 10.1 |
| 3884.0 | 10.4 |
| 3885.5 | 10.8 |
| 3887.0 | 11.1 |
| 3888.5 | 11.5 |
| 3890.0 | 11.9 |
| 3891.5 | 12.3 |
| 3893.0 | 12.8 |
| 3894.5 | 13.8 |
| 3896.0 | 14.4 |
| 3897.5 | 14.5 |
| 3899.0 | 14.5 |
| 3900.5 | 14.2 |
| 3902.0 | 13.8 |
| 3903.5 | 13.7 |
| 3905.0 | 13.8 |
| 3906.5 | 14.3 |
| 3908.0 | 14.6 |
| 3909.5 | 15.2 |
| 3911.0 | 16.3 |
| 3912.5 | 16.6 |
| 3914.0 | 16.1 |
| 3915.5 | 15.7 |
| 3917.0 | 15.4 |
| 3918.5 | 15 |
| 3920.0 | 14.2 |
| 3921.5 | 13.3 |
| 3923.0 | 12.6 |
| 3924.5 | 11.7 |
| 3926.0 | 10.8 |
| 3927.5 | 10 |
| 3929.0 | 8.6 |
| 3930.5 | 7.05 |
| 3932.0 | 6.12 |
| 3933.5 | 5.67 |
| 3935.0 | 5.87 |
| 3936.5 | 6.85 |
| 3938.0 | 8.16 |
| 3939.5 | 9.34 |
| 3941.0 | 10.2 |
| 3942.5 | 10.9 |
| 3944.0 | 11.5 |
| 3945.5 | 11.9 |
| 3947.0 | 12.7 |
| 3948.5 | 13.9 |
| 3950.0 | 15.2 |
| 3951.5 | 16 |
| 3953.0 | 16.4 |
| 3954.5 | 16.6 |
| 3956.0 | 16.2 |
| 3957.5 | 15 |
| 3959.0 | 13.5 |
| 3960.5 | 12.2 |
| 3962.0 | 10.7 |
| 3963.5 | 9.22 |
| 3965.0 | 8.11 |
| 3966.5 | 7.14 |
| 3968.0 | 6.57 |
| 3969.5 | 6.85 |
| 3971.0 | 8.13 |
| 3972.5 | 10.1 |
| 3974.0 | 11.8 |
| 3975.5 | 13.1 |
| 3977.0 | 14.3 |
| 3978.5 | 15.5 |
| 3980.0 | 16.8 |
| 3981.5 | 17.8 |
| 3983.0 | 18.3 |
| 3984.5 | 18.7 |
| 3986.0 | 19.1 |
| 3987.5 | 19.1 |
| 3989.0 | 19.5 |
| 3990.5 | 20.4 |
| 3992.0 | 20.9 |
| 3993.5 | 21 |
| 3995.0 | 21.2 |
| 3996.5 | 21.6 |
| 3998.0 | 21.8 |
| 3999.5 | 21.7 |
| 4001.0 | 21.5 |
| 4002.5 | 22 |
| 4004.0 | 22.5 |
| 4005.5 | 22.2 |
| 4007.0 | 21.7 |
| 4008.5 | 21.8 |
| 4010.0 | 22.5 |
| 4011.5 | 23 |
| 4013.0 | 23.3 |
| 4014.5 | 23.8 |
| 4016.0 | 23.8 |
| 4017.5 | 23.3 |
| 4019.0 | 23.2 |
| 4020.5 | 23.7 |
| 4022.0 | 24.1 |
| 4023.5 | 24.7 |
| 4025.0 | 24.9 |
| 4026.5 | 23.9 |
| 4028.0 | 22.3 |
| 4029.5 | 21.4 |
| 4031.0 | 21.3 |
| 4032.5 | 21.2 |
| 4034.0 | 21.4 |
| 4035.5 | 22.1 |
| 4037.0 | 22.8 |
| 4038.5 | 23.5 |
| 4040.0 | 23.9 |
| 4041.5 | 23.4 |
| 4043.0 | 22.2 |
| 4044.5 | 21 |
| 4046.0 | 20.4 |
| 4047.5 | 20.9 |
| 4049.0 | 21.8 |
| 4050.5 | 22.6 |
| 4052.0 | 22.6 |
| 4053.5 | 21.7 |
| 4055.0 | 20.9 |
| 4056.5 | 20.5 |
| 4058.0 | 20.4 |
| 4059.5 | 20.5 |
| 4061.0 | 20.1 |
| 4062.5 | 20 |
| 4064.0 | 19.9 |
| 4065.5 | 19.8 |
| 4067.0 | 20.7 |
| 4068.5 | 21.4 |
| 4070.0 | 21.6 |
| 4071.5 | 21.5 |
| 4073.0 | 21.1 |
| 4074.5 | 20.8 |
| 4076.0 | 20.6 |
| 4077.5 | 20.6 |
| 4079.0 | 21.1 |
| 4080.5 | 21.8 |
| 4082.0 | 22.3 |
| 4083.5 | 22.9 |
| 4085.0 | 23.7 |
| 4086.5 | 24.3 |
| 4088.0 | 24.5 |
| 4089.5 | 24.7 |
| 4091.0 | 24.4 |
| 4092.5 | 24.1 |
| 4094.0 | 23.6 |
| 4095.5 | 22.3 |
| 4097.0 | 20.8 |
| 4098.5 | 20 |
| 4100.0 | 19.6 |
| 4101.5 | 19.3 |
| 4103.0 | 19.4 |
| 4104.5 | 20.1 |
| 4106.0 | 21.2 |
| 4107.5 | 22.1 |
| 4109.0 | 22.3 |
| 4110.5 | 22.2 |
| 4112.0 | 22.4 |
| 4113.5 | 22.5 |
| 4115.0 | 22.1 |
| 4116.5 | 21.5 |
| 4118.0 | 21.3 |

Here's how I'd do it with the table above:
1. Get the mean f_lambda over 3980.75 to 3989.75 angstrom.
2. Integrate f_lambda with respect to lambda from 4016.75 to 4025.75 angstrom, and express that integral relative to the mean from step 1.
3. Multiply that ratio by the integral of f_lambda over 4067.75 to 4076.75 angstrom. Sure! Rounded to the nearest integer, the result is 2193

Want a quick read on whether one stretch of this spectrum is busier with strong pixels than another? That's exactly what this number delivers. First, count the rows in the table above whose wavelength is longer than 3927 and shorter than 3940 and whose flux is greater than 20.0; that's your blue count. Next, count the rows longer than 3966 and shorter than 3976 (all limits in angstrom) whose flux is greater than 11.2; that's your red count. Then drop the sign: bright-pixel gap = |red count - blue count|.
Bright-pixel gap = 2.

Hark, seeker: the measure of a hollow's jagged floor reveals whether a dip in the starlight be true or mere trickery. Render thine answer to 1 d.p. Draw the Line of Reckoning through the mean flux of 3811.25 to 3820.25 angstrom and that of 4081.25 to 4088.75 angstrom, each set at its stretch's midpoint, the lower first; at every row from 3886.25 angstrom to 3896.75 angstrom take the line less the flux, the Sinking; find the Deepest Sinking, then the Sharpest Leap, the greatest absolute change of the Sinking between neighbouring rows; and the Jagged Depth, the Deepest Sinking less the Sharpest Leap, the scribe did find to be 2.5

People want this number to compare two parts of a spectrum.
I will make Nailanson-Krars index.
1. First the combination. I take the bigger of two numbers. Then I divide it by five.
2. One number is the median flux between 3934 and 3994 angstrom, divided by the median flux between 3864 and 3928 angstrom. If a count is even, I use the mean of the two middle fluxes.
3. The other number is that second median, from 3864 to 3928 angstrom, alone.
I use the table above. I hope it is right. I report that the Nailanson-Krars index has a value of 2.46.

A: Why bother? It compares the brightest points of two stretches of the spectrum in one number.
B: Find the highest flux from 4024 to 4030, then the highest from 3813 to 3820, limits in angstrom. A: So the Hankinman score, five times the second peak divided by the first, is 2.5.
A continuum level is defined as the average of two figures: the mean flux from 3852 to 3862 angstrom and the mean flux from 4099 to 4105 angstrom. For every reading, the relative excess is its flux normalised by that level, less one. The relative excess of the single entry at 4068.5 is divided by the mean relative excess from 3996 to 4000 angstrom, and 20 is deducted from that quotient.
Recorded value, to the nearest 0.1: -19.0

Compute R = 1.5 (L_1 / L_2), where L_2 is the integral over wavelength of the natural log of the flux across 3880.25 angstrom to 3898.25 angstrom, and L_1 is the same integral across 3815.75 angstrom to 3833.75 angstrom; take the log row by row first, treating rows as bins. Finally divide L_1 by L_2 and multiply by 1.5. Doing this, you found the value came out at 1.3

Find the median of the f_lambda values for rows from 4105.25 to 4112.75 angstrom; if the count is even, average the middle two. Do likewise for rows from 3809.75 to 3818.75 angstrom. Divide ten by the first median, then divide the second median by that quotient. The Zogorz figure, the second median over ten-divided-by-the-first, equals 27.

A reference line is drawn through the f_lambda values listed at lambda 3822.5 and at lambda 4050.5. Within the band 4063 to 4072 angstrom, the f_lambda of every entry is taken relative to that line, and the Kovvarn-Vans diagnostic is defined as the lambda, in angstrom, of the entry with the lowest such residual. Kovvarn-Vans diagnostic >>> 4065.5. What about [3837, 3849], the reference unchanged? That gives 3837.5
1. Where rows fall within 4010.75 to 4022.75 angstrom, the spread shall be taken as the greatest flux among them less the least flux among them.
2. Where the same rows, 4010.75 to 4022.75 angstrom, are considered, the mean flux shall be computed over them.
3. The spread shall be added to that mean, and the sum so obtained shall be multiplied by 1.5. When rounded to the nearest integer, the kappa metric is 37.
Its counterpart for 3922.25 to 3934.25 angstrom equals 24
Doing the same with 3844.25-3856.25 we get 17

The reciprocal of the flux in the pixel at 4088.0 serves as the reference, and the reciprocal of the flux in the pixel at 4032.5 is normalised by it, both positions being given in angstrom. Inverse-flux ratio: 1.2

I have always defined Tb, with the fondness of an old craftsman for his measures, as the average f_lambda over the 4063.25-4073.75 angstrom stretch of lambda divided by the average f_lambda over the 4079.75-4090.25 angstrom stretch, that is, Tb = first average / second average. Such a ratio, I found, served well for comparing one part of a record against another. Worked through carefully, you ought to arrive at 0.89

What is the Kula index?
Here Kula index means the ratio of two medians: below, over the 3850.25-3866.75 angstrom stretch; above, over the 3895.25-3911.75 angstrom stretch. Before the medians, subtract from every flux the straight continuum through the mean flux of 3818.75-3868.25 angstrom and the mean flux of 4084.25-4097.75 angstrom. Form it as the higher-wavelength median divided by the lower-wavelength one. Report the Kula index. -13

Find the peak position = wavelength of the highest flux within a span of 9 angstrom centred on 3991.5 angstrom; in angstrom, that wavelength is 3995.0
